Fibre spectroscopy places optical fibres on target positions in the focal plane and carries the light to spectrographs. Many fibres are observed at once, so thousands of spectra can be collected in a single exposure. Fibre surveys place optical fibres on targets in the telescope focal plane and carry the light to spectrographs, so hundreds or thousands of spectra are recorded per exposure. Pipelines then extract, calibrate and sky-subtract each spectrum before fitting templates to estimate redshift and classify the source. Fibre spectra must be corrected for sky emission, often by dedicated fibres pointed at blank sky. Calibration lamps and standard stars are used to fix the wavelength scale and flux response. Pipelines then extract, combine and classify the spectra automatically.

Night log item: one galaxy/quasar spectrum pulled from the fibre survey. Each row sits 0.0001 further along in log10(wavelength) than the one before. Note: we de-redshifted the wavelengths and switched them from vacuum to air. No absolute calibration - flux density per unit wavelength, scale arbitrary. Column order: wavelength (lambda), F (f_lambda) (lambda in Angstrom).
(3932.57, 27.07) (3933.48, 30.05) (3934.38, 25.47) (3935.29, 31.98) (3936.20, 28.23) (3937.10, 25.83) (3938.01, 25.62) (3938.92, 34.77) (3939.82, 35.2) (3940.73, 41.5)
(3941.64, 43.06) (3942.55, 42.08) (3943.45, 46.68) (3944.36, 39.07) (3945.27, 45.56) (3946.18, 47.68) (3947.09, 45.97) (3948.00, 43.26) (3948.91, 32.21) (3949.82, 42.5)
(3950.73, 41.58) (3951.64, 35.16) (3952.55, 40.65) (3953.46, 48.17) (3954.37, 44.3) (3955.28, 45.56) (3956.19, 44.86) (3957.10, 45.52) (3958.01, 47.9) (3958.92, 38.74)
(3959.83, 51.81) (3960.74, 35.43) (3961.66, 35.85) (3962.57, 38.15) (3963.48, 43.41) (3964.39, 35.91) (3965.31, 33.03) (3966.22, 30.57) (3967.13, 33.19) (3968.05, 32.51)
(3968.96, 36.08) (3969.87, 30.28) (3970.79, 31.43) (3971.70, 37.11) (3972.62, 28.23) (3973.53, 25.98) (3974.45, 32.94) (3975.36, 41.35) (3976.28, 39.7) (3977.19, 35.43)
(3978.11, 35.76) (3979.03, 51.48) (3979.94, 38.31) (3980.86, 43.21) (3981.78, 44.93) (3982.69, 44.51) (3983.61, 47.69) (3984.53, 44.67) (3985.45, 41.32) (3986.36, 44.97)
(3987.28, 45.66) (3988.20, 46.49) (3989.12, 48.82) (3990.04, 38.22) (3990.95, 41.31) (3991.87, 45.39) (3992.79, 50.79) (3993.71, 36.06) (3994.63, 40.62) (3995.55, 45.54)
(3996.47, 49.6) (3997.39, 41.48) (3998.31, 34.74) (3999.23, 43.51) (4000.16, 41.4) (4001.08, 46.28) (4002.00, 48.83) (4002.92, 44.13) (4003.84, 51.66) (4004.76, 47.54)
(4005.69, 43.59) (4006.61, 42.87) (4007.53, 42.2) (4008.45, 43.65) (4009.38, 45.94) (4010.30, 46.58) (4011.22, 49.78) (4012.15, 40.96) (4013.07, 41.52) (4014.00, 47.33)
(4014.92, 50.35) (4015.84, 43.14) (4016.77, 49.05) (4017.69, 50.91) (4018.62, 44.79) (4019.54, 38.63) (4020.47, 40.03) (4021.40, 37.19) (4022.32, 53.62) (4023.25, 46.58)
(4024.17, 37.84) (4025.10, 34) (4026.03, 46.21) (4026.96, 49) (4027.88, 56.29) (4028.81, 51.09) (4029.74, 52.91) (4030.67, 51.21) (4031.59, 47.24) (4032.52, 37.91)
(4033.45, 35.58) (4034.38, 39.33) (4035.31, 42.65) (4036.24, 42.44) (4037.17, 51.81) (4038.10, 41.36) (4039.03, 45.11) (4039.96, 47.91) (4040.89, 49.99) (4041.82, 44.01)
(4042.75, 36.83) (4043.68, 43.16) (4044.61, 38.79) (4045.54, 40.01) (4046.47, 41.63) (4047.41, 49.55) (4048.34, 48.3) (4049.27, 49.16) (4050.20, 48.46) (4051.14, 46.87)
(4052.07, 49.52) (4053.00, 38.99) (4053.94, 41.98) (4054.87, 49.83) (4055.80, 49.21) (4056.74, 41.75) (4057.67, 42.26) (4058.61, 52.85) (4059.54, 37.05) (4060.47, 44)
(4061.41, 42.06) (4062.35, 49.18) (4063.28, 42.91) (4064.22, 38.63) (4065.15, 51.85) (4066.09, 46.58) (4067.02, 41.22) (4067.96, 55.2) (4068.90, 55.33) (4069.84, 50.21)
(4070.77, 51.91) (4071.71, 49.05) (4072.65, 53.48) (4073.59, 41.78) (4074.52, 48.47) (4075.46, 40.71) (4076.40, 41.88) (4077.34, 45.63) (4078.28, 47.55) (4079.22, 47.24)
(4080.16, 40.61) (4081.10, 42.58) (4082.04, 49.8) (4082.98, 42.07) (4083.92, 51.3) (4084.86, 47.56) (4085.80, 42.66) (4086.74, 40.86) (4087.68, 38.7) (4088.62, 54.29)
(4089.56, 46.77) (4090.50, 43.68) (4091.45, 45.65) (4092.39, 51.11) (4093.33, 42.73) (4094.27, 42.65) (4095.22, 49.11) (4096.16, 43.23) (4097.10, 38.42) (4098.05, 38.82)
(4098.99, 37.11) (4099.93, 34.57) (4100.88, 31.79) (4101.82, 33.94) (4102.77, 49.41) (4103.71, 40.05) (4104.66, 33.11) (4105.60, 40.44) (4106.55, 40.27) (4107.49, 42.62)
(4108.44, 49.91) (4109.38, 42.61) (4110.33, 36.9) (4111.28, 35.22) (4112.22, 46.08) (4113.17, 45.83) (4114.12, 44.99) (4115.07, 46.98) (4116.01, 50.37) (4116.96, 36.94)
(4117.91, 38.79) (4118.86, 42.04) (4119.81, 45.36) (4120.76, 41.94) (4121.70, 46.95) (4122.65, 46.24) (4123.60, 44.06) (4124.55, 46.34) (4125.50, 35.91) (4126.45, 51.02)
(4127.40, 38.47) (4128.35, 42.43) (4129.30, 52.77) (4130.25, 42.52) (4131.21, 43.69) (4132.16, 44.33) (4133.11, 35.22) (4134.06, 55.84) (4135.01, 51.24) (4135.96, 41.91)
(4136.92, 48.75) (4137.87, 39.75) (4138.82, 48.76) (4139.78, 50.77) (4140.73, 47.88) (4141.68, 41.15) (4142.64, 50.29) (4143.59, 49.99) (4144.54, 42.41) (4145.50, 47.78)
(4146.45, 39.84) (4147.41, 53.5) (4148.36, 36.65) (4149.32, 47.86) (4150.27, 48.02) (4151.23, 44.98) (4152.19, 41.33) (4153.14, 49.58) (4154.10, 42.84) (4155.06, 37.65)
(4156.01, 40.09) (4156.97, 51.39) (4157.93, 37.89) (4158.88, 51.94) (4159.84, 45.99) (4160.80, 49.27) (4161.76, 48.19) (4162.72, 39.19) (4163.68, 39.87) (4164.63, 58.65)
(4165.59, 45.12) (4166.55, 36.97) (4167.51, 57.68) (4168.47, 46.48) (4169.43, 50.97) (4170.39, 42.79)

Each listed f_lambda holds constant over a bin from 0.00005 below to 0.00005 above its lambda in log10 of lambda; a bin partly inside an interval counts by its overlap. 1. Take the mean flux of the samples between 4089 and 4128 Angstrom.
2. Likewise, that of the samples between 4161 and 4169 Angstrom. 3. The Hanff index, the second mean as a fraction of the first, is 1.10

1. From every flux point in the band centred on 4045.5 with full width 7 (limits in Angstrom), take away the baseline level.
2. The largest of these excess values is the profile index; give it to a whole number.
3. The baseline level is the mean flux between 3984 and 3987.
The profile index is 6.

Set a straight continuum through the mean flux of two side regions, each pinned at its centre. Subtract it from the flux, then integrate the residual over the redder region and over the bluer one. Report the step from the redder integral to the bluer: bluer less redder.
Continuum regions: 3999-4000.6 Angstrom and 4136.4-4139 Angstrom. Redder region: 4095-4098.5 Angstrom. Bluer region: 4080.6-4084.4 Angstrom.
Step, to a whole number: 17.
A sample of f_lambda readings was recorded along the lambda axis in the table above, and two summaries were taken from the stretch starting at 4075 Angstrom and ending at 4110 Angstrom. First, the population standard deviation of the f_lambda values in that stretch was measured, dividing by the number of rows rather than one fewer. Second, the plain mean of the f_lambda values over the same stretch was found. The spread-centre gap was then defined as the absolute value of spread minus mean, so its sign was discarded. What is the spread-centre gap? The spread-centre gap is 37.7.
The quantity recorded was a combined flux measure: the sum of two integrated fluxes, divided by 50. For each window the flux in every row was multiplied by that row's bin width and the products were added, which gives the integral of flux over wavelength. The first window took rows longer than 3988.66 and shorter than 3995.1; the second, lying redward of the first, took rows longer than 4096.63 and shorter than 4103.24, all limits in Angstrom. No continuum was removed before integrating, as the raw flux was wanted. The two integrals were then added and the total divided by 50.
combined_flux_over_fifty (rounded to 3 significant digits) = 10.5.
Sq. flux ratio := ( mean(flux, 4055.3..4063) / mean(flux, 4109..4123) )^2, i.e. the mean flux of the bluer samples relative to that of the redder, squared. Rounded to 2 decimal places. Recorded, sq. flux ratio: 1.08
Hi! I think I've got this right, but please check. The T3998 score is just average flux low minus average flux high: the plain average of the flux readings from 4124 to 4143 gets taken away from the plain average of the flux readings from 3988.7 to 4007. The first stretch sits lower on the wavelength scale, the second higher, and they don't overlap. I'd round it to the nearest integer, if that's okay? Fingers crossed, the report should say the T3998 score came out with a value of -1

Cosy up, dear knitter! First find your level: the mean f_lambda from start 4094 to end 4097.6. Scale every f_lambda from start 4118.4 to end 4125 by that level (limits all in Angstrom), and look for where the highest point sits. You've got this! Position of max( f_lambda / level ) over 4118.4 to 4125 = 4121.70 Angstrom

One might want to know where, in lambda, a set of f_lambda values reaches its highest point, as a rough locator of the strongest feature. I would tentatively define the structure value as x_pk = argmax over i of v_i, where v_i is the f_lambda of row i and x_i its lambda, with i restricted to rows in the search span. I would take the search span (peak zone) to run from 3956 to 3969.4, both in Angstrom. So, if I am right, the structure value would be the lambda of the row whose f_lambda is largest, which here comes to 3959.83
